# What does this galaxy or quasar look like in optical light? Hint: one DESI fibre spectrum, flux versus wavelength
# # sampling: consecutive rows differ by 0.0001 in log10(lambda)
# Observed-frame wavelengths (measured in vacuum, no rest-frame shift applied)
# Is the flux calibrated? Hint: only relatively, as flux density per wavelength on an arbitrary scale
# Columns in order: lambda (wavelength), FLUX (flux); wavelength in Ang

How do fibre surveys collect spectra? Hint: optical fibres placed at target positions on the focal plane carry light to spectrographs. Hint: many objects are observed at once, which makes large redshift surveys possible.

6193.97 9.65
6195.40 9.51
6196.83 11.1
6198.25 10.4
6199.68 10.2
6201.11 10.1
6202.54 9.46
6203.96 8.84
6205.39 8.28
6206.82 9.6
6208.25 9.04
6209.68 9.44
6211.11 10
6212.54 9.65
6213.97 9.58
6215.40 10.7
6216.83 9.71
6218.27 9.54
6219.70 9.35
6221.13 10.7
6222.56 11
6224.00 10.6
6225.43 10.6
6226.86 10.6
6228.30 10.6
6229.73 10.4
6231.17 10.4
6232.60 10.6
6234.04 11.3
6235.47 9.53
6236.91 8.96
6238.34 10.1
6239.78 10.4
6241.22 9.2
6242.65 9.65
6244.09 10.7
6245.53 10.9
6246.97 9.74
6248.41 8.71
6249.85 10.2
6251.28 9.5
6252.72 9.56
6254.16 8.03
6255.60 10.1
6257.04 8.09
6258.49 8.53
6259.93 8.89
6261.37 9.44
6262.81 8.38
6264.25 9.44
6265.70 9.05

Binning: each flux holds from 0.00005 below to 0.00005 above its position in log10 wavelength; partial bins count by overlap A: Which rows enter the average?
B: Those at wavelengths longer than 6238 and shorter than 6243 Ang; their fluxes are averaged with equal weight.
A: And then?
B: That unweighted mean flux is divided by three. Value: 3.28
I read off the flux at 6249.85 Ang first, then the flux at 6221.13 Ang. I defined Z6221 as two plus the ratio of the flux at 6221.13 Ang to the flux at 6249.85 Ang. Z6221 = 3.049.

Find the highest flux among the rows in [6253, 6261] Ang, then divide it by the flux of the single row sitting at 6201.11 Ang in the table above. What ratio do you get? 1.00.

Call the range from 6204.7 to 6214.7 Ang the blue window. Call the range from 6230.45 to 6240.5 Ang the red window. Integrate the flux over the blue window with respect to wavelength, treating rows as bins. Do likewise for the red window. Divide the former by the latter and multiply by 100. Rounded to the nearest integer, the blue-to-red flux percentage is 92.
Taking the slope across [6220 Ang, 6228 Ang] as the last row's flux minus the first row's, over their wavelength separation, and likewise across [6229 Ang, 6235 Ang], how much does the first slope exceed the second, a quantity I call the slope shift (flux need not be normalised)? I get -0.23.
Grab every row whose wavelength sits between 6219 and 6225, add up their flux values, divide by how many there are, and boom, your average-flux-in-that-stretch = 10.4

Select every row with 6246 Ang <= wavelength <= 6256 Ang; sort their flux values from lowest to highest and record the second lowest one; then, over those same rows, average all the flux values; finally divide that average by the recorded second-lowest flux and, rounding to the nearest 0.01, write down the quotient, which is 1.08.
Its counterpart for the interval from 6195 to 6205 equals 1.05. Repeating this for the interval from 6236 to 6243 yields 1.05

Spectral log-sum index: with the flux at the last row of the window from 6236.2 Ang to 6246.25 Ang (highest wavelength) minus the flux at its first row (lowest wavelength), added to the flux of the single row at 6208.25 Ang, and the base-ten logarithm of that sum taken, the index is 1.04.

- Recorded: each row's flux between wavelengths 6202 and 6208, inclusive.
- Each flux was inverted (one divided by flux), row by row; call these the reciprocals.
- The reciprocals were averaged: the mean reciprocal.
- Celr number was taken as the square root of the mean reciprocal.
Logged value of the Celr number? 0.333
